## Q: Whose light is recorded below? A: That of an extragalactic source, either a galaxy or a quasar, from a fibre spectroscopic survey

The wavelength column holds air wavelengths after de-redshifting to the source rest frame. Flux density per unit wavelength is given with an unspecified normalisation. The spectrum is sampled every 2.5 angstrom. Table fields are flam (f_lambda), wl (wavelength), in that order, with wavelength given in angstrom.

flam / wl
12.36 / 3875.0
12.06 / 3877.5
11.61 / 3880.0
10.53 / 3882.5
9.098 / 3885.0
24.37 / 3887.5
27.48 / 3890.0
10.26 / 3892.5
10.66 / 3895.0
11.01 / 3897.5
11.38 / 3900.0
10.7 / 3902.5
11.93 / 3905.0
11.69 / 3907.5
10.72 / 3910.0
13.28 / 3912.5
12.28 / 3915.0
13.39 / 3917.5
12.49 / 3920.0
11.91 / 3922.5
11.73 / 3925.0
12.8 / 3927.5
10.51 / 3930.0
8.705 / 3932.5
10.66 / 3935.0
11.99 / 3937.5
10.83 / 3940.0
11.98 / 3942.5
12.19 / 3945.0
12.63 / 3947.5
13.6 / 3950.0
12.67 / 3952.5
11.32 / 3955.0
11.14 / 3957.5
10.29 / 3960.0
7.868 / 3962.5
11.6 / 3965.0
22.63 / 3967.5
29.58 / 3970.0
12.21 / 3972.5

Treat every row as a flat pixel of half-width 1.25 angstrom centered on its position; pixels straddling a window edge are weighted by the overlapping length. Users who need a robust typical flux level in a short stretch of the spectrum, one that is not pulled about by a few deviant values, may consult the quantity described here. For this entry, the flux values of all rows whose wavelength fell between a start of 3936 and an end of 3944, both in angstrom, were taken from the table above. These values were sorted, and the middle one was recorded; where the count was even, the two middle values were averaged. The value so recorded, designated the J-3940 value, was 12.0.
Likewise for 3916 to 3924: 12.5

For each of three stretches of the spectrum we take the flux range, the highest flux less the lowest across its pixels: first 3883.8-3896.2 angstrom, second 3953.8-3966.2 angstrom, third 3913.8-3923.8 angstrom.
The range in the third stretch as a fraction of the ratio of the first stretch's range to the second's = 0.3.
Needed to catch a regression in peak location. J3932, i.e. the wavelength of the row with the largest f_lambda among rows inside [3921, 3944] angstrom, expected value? 3927.5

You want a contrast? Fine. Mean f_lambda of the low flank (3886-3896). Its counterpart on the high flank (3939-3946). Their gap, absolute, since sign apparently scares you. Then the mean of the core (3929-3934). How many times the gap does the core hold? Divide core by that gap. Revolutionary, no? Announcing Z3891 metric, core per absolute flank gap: 1.5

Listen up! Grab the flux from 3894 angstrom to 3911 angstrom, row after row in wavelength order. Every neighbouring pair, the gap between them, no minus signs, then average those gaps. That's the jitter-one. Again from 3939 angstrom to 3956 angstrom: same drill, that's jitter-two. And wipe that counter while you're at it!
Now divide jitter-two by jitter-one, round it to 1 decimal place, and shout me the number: 1.3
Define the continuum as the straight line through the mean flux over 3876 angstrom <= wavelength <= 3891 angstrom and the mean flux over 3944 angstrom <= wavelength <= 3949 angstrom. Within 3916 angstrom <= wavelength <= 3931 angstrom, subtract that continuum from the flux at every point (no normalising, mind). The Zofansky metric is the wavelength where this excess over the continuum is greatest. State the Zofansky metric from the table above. 3917.5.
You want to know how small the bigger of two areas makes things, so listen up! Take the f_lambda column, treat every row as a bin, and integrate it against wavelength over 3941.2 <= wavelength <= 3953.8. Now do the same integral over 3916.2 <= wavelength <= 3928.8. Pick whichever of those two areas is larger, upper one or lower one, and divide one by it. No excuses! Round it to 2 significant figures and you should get 0.0063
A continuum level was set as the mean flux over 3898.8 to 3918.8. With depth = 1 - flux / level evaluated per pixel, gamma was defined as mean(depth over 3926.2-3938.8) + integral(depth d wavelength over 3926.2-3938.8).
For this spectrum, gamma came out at 1.1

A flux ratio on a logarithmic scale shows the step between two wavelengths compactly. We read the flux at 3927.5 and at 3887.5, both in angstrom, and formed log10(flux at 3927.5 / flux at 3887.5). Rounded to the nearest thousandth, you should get -0.280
